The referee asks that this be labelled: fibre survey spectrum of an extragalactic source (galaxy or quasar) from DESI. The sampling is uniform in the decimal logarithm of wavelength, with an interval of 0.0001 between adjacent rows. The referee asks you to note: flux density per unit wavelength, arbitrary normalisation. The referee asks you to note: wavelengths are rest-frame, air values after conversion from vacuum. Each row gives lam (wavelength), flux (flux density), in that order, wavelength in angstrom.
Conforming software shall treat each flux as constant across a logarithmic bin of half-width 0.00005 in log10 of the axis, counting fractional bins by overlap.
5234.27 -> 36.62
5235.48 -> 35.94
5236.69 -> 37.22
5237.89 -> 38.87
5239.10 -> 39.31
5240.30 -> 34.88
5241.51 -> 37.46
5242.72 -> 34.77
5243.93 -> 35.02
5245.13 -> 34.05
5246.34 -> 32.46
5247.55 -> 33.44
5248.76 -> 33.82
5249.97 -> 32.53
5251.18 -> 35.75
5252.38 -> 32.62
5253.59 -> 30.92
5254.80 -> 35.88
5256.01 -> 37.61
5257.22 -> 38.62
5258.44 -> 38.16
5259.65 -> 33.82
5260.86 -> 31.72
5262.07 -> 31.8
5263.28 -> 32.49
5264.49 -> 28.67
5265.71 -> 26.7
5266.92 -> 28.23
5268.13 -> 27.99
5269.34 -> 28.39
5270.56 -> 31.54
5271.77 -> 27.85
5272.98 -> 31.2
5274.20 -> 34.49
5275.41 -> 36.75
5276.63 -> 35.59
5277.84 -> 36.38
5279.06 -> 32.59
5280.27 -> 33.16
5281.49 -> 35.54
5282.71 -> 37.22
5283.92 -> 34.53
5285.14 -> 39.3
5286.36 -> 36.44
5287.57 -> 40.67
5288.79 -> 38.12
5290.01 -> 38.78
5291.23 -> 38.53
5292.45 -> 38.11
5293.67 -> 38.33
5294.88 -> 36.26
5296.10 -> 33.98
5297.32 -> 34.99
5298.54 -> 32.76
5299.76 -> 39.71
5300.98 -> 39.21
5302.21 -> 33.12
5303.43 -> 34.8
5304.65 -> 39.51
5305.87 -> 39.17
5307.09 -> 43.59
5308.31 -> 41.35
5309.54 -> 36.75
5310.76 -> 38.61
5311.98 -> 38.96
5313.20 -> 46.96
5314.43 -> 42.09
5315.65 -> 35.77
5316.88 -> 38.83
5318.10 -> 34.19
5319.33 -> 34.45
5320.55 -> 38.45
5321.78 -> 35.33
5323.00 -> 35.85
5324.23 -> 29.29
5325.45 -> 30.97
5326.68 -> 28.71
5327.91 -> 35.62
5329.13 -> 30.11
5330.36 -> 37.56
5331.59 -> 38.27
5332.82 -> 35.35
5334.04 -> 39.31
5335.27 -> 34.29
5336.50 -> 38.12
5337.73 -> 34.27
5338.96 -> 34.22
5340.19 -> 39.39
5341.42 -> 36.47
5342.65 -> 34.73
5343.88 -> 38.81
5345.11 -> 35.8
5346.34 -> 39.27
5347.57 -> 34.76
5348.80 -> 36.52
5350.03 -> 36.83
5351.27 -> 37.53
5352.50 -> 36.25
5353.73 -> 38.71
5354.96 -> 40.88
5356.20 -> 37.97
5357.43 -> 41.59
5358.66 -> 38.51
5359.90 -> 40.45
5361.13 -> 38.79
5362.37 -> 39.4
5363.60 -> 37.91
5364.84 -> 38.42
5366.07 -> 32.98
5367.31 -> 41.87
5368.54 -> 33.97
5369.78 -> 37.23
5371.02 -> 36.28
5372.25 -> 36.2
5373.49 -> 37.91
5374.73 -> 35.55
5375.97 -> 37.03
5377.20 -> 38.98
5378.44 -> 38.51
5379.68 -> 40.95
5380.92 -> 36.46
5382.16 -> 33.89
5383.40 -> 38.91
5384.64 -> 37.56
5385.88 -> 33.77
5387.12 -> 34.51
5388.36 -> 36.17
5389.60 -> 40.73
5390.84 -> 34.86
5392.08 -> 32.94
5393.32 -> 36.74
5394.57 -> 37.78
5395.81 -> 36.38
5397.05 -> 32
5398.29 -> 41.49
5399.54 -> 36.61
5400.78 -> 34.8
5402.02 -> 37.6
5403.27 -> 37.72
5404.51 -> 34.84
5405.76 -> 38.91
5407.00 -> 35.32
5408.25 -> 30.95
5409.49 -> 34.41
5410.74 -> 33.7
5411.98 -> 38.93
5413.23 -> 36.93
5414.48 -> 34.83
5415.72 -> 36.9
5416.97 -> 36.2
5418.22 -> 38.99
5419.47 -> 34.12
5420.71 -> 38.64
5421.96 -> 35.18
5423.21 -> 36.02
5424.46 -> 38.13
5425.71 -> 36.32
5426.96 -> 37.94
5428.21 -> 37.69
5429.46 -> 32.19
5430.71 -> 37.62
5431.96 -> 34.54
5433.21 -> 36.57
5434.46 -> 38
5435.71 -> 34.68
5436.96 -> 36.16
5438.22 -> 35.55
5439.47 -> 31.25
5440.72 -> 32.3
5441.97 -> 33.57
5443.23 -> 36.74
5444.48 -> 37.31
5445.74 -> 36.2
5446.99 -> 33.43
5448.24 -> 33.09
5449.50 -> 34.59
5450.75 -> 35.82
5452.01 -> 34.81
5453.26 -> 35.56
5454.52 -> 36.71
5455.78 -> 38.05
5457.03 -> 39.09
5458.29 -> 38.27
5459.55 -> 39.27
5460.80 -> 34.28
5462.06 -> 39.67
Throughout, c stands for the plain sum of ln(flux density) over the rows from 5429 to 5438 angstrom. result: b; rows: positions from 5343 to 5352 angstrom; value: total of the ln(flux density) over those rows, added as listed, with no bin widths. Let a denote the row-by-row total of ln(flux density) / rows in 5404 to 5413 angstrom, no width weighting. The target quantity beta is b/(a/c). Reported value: 25.4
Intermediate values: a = 24.9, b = 25.3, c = 25.0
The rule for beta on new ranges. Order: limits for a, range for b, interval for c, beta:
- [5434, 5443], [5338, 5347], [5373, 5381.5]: 25.9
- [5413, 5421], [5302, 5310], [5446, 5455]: 25.1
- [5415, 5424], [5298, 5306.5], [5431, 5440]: 25.0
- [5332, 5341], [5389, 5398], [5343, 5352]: 25.2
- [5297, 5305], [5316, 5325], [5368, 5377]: 24.9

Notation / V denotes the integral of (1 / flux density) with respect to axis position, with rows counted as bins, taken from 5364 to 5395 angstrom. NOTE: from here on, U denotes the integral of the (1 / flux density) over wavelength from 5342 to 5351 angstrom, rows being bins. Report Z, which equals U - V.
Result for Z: -0.60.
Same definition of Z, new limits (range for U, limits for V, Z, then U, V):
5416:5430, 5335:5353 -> -0.11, 0.4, 0.49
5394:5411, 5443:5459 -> 0.03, 0.5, 0.44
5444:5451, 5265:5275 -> -0.14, 0.2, 0.34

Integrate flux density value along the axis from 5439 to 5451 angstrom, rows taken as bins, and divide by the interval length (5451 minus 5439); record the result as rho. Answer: 34.4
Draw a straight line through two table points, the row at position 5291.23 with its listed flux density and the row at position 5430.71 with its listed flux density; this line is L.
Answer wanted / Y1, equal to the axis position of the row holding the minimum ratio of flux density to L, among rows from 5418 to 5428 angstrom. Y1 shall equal 5419.47 angstrom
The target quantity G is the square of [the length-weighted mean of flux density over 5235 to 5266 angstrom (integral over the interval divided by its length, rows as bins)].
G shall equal 1188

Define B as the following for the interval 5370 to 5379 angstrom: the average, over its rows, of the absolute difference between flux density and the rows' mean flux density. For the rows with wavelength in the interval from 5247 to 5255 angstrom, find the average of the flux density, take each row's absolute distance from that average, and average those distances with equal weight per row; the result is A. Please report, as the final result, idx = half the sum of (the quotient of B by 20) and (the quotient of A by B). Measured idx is 0.657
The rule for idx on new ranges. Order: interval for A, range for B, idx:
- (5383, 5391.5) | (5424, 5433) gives 0.649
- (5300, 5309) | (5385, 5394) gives 0.760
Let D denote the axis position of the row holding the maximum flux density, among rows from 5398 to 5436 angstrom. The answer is 5398.29 angstrom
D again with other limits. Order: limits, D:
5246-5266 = 5257.22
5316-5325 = 5316.88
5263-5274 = 5263.28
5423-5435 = 5424.46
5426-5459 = 5457.03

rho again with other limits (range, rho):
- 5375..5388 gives 37.0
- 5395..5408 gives 36.4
